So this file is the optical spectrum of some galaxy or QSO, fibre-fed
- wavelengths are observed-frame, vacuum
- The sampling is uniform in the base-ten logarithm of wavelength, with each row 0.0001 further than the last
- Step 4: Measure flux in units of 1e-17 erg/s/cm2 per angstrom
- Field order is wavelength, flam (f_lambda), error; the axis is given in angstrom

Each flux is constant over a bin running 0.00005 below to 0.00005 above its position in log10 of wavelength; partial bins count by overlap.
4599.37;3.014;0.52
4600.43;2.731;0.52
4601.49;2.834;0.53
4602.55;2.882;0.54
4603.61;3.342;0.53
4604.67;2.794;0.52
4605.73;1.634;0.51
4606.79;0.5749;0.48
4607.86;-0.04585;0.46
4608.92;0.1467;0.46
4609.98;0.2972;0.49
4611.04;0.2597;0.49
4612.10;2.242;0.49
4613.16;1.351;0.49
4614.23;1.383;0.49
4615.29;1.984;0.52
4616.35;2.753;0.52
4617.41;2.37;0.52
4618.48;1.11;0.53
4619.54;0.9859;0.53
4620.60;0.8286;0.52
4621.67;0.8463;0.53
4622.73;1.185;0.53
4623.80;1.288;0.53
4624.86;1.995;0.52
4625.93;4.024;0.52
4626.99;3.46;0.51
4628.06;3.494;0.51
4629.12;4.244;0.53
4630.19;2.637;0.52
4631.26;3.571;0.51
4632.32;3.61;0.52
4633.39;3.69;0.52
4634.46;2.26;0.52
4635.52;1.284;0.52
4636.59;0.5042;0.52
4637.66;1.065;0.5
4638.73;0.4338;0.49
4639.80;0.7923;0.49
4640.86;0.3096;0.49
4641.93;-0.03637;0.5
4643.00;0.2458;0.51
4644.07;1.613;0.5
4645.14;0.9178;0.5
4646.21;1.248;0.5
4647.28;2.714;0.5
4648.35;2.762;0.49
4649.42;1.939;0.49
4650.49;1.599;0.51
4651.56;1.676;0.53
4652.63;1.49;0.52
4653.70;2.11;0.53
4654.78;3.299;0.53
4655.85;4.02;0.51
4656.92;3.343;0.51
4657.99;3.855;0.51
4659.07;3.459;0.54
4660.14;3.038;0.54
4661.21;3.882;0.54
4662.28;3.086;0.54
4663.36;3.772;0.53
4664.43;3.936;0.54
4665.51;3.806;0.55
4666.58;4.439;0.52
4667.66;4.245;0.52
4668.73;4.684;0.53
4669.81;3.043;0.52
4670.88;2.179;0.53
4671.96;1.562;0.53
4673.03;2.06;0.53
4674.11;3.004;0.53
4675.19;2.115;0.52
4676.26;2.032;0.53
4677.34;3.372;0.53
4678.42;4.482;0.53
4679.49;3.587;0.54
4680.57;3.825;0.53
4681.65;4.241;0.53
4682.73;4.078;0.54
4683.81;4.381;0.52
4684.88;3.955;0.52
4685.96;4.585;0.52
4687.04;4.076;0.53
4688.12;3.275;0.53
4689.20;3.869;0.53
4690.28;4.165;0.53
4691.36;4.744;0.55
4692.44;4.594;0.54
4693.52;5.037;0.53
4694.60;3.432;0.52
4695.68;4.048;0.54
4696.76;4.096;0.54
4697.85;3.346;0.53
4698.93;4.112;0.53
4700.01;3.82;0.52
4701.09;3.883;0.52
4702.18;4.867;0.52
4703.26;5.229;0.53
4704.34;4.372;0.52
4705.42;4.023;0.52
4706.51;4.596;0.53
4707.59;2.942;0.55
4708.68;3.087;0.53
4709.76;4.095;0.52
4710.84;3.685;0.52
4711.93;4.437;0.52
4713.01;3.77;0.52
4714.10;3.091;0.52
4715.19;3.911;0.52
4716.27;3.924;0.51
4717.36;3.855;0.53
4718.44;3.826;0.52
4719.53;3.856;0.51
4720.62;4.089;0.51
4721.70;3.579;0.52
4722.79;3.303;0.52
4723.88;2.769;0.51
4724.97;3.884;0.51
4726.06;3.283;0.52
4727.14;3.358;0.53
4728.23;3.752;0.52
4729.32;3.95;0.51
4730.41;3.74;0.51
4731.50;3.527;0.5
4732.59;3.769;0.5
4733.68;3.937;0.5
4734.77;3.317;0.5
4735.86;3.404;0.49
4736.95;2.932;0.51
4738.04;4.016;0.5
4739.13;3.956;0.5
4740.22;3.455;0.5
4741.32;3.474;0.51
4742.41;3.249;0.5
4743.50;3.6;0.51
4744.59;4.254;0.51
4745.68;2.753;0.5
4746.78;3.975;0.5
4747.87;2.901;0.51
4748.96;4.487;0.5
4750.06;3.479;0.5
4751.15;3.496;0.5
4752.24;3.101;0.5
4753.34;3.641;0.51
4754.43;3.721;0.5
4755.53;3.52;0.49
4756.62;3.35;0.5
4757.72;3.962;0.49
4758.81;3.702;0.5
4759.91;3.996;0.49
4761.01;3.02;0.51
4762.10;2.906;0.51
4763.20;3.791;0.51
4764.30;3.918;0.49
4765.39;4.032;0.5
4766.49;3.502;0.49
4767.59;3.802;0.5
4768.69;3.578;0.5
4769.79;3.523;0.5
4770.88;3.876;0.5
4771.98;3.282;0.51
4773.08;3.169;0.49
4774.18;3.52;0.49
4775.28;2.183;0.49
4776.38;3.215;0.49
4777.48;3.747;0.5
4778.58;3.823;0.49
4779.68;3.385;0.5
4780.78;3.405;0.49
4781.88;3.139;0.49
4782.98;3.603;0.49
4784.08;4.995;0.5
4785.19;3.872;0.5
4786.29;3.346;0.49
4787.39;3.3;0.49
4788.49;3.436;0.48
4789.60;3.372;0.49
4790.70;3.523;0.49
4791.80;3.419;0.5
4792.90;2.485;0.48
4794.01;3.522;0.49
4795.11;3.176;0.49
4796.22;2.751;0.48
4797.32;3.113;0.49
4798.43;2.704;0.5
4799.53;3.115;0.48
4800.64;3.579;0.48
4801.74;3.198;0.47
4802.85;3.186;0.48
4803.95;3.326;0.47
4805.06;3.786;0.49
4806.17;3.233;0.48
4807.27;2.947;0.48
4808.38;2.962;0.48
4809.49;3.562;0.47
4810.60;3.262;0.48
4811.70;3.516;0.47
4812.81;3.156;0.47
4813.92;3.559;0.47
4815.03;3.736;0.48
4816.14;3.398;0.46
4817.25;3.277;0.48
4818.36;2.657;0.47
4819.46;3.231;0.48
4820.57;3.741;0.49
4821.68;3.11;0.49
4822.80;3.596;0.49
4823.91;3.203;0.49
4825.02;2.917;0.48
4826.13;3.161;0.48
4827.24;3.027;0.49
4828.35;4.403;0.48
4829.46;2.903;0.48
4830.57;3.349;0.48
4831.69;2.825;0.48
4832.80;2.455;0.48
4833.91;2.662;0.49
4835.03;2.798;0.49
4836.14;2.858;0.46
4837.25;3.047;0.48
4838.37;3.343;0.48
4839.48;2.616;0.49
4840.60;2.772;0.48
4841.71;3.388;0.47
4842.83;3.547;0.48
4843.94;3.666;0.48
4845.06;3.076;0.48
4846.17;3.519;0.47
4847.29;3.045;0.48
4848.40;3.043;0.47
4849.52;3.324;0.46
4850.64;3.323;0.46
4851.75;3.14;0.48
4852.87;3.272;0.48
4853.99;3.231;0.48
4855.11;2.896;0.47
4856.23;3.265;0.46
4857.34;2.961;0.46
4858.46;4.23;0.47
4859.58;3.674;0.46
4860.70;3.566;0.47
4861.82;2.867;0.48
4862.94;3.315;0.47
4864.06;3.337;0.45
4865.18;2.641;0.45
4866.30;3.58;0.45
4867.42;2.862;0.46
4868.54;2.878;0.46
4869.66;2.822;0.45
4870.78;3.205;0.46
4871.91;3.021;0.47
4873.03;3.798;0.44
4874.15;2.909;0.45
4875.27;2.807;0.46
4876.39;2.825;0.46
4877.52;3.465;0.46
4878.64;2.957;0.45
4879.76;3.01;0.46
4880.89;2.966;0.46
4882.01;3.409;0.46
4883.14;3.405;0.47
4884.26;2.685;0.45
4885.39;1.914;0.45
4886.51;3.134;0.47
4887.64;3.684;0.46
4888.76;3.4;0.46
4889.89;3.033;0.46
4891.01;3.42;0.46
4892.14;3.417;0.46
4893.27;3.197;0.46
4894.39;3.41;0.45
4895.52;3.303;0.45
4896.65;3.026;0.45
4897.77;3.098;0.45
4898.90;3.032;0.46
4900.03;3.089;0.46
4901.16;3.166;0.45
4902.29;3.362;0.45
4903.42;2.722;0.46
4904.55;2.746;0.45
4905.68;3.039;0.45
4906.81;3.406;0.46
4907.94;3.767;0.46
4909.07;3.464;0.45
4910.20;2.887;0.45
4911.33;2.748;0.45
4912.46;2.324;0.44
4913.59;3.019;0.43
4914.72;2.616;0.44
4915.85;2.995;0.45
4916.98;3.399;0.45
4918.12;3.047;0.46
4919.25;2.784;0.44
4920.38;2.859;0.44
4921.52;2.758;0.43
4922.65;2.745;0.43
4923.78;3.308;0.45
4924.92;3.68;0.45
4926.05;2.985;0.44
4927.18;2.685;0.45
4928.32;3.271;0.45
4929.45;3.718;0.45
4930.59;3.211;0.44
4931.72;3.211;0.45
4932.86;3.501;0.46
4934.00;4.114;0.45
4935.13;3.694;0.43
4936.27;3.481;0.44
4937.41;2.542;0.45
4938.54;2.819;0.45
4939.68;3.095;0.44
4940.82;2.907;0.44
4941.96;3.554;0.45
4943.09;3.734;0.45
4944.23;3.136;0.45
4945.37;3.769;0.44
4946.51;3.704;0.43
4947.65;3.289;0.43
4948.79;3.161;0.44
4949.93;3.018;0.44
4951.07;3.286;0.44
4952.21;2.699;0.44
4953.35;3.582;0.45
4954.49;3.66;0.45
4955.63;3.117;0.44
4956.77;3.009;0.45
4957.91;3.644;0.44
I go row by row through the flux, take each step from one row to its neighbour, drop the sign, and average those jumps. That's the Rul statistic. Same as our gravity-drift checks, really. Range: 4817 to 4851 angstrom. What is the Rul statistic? 0.42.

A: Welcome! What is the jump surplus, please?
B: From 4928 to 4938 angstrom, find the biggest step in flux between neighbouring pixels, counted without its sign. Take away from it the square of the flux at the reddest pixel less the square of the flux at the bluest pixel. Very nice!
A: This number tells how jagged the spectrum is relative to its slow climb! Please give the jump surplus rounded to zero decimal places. 5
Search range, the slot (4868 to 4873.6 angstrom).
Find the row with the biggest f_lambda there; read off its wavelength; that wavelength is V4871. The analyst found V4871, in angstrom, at 4873.03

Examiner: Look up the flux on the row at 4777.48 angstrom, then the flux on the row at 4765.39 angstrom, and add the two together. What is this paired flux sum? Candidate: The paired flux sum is 7.8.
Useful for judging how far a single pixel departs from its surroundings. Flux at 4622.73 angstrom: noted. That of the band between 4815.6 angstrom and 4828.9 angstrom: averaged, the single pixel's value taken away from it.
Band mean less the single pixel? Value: 2.1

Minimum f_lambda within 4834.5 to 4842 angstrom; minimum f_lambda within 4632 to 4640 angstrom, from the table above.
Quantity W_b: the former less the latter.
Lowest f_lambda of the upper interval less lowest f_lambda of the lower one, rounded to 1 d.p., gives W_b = 2.2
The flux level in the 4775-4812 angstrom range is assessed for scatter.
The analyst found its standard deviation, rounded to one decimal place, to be 0.5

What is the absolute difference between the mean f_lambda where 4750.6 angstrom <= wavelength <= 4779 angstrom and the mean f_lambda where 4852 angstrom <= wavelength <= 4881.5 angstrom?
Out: 0.35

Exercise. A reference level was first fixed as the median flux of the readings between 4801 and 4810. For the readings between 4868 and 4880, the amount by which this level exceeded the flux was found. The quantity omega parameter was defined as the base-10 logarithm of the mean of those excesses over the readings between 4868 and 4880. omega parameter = -0.82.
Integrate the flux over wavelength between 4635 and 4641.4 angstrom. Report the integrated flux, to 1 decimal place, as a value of 4.7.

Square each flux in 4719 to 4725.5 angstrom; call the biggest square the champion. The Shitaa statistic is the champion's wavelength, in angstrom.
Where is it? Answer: 4720.62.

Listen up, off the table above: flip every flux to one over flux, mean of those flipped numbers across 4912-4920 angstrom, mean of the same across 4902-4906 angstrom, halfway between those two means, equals 0.35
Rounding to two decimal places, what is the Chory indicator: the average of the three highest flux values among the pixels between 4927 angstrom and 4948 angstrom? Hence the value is 3.87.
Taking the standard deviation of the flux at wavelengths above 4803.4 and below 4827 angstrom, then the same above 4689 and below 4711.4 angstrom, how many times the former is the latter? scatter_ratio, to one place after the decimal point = 2.0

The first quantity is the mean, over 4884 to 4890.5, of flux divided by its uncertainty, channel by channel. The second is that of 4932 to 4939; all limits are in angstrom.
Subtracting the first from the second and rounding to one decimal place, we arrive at 1.0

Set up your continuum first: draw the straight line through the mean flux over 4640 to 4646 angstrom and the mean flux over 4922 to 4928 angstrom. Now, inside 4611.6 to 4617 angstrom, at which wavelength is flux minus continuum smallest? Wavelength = 4613.16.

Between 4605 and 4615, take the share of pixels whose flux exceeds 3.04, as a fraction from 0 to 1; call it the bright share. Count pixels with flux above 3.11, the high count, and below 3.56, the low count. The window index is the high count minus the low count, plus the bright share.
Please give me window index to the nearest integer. -9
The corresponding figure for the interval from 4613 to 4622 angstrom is -9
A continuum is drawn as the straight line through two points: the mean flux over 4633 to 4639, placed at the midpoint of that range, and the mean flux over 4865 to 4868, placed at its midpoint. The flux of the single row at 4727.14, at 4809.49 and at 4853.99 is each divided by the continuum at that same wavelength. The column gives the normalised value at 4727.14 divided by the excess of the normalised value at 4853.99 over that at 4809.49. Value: -6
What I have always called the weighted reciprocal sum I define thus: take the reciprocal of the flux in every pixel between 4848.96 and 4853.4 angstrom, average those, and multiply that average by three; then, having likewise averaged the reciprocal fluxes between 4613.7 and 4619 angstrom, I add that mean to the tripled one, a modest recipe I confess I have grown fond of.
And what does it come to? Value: 1.5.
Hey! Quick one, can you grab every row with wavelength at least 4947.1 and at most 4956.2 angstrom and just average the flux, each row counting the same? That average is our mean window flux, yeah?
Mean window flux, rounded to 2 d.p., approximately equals 3.23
